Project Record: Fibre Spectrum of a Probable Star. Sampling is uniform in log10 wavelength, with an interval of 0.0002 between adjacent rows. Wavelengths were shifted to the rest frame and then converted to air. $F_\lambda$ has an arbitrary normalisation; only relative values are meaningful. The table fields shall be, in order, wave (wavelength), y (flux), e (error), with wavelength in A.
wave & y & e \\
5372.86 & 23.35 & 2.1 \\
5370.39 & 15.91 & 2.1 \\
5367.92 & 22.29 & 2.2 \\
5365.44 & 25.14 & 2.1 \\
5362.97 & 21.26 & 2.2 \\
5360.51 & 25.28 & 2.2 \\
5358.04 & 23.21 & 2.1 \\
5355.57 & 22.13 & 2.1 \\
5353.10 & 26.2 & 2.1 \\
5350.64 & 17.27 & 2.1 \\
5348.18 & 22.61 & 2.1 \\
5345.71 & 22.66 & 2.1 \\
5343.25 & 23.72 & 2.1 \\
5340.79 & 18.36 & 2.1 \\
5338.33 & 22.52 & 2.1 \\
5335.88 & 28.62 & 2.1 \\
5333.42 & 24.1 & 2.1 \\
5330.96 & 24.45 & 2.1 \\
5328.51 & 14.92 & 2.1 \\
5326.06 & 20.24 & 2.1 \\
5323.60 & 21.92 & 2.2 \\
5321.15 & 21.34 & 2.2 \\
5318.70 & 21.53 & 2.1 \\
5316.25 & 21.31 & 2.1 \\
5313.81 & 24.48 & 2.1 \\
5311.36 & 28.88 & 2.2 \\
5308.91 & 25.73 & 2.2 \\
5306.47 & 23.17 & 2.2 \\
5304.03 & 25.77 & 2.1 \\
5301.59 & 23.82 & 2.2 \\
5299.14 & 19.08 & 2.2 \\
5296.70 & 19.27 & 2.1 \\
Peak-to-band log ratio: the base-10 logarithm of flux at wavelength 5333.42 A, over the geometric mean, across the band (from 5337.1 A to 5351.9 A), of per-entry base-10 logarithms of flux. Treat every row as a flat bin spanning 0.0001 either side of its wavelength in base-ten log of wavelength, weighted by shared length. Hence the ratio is 1.05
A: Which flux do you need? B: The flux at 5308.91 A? 25.73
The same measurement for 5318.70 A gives 21.53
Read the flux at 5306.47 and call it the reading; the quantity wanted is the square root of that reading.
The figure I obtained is 4.8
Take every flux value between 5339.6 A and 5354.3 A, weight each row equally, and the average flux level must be 22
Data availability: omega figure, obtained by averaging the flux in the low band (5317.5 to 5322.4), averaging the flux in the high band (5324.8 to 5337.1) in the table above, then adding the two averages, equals 43.9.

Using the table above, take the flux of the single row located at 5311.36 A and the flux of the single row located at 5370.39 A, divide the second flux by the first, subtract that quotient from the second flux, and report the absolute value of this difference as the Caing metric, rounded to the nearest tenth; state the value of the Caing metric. 15.4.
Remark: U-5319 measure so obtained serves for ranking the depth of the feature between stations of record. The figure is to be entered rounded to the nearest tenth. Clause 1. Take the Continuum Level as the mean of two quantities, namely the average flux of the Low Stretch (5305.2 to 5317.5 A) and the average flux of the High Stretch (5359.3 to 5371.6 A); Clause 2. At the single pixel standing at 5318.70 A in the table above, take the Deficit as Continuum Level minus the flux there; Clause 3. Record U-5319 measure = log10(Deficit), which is 0.3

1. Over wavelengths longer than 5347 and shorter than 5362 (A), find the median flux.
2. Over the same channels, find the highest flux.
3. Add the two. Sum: 49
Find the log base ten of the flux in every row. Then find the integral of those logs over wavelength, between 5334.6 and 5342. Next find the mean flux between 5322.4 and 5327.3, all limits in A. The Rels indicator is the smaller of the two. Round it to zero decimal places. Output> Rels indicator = 10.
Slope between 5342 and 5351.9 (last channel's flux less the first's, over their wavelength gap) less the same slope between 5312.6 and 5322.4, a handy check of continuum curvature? -0.4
